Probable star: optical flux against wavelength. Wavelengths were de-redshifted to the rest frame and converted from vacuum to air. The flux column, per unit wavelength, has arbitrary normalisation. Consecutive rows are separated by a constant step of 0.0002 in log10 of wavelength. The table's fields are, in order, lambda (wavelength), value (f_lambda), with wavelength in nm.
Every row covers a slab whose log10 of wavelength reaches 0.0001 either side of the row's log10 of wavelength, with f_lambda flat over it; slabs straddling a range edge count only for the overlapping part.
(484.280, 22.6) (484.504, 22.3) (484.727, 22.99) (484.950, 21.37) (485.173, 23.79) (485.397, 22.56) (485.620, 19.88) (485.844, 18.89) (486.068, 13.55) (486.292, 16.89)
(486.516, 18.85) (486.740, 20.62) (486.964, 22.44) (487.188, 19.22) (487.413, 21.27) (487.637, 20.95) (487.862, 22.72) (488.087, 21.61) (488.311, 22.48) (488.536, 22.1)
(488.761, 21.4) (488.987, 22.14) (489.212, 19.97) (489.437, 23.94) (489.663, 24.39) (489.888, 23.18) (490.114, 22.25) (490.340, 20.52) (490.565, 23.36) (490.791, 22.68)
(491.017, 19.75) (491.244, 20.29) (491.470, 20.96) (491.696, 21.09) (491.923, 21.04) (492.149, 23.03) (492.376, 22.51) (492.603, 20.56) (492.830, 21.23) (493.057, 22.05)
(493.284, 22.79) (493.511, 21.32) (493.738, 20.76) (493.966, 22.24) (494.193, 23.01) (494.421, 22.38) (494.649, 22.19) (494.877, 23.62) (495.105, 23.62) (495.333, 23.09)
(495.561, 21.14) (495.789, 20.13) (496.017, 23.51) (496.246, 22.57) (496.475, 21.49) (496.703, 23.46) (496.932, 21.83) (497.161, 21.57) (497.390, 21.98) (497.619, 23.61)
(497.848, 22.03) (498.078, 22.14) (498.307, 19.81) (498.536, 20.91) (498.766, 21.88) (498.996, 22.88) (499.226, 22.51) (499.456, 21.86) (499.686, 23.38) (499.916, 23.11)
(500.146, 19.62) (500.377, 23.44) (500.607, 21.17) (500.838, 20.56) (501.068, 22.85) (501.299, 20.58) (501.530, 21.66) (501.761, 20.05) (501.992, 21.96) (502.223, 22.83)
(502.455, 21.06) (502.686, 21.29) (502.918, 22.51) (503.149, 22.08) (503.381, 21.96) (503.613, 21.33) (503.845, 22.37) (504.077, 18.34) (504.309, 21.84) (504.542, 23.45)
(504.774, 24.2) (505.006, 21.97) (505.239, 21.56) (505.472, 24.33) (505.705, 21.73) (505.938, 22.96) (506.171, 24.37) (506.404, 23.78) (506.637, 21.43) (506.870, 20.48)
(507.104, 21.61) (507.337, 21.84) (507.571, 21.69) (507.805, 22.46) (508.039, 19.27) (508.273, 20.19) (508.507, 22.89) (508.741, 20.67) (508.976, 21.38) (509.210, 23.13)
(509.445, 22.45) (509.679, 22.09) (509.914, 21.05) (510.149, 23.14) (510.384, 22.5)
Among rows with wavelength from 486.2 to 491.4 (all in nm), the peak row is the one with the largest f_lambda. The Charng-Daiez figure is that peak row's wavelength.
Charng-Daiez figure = 489.663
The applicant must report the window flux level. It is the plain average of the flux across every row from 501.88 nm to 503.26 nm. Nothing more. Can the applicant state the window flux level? 22.0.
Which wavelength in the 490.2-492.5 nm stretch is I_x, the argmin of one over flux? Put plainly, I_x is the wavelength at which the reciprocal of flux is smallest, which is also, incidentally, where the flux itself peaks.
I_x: 490.565 nm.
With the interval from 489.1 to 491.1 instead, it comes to 489.663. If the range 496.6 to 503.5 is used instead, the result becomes 497.619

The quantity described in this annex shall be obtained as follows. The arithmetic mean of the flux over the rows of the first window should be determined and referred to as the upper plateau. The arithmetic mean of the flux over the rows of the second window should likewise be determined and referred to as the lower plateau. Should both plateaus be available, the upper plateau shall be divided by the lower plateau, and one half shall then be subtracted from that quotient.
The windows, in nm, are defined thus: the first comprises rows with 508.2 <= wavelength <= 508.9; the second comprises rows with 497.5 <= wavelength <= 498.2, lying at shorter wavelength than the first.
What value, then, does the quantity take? 0.44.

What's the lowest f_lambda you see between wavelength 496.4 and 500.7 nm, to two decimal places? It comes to 19.62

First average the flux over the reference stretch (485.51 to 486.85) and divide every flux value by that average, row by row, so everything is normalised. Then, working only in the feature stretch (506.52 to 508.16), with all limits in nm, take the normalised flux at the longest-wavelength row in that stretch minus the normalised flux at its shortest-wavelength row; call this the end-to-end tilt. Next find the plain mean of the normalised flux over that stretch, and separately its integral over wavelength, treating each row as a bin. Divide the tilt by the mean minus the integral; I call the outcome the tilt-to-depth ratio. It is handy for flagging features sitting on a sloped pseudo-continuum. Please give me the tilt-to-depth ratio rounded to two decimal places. 0.16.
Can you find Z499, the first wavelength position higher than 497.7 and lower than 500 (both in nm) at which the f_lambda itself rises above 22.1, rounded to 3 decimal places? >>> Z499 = 498.078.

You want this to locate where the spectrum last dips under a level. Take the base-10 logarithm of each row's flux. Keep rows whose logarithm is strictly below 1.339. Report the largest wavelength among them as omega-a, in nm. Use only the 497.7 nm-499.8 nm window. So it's 498.536 nm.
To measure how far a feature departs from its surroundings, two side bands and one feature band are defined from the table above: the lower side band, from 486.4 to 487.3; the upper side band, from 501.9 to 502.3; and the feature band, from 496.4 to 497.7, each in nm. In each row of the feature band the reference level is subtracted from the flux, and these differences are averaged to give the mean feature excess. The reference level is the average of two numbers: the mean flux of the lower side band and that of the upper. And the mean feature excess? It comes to 0.98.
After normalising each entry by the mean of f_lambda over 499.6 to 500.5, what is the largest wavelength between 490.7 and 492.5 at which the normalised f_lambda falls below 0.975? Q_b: 491.923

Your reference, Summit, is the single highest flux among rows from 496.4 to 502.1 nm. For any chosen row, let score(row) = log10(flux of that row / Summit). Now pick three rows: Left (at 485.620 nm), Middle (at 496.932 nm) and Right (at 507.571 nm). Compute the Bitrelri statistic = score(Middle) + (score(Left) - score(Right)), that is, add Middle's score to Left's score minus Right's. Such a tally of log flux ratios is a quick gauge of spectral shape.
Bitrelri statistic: -0.072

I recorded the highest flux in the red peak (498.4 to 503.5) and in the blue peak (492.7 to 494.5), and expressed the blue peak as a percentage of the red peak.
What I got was 98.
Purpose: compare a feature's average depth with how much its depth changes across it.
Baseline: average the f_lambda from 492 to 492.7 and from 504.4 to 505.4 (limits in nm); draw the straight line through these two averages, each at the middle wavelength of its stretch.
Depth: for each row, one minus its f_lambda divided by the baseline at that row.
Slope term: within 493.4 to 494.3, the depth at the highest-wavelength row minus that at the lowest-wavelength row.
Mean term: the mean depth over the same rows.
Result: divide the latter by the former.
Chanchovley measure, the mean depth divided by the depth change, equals -0.2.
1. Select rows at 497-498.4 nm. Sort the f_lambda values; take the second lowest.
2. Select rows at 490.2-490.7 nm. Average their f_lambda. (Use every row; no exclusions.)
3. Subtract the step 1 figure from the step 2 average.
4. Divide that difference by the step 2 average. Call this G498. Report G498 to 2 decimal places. 0.02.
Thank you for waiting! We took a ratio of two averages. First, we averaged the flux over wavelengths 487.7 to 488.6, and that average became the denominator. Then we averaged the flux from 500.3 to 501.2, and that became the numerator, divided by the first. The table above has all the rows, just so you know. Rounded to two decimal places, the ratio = 0.99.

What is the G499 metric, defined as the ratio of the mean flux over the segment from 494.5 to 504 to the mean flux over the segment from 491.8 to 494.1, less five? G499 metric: -3.99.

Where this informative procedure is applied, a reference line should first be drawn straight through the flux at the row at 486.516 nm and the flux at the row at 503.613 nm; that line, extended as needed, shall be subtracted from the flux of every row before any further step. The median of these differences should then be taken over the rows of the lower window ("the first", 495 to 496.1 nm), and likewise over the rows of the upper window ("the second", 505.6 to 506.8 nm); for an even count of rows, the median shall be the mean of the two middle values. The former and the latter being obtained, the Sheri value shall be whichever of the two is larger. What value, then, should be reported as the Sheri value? 3.0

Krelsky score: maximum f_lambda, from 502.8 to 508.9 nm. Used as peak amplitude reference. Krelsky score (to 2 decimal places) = 24.37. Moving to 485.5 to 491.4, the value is 24.39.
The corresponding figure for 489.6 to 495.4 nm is 24.39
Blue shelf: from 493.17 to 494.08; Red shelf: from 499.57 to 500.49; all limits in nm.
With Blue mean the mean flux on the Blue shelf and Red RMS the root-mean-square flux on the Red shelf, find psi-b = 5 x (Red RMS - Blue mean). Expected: 3.3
